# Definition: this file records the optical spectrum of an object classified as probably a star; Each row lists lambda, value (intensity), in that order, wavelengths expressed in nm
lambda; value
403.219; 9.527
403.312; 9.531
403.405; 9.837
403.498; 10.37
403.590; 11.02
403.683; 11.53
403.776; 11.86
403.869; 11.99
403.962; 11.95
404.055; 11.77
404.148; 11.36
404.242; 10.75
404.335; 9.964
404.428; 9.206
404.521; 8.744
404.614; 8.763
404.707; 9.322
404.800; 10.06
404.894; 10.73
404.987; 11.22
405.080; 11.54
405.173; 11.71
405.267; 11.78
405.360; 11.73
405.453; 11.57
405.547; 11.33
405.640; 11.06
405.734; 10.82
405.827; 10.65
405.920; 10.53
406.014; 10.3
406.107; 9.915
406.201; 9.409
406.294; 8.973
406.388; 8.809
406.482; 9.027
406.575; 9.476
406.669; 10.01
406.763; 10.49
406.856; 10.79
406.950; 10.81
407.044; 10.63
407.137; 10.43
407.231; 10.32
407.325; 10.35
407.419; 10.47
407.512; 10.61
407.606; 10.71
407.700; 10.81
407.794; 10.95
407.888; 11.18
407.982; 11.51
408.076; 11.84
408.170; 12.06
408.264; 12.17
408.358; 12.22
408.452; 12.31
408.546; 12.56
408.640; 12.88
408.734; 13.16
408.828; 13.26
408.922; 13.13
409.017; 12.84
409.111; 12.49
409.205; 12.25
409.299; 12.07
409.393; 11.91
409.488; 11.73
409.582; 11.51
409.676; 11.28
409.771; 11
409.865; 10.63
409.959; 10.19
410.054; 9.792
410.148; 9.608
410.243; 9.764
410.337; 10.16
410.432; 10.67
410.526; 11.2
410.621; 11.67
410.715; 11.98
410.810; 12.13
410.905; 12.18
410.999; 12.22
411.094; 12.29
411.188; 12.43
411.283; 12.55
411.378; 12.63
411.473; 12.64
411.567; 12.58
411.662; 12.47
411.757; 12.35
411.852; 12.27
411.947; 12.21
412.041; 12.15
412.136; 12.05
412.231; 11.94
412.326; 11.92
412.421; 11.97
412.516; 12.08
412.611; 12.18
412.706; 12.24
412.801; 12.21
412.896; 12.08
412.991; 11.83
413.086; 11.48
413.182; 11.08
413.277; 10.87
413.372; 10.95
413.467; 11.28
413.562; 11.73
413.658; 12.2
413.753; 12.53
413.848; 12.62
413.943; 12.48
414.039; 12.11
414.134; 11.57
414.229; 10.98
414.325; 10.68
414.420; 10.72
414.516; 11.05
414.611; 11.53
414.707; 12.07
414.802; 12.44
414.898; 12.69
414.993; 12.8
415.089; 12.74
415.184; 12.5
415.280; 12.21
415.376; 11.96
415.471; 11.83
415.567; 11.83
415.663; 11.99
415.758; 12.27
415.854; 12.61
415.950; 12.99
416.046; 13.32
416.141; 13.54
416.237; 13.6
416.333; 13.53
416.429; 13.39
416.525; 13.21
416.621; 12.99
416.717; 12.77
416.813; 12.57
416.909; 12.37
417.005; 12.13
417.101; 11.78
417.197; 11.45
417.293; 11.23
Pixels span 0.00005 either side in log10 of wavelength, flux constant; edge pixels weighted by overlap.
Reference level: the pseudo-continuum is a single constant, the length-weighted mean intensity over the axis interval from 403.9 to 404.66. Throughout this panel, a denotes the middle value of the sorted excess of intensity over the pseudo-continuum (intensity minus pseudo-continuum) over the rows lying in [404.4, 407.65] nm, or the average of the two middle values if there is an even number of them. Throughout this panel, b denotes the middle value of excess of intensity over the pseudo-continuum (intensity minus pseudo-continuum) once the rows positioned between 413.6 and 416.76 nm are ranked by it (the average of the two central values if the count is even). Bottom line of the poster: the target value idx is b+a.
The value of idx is 2.3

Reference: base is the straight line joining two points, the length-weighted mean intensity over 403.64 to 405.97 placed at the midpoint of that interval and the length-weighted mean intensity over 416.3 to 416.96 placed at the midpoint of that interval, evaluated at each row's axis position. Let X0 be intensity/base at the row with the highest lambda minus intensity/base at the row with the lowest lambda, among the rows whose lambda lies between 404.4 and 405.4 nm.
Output 0.22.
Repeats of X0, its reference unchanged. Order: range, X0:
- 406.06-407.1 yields 0.05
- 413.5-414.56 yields -0.07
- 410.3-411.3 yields 0.19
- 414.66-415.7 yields -0.02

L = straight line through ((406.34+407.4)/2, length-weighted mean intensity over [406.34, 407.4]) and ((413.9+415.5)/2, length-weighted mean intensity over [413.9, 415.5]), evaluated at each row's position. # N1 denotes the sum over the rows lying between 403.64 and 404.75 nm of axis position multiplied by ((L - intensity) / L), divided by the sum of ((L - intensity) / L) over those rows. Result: 403.84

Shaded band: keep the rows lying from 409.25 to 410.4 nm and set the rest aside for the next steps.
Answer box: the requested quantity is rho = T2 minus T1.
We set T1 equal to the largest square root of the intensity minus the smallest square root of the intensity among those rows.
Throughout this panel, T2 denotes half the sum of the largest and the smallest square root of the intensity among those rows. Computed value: 2.9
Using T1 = 0.4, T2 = 3.29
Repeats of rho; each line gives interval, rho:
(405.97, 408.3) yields 2.7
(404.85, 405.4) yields 3.2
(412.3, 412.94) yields 3.4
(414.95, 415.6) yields 3.4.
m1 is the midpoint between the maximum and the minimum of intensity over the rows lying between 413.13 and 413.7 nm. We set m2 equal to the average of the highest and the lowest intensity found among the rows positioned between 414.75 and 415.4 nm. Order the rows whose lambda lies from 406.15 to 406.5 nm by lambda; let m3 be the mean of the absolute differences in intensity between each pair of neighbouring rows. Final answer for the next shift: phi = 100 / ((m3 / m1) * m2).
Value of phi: 342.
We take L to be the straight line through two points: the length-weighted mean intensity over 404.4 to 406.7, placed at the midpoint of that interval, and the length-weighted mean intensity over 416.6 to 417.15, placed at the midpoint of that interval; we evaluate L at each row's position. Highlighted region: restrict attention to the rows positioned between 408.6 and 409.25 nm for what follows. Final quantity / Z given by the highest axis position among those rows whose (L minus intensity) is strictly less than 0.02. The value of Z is 409.205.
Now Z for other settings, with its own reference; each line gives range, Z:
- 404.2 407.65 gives 407.606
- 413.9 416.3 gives 416.237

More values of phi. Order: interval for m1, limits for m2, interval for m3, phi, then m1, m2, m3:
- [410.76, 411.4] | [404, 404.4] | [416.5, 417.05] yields 527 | 12.4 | 10.9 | 0.22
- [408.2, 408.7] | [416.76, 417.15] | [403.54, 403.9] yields 318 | 12.5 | 12.2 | 0.32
